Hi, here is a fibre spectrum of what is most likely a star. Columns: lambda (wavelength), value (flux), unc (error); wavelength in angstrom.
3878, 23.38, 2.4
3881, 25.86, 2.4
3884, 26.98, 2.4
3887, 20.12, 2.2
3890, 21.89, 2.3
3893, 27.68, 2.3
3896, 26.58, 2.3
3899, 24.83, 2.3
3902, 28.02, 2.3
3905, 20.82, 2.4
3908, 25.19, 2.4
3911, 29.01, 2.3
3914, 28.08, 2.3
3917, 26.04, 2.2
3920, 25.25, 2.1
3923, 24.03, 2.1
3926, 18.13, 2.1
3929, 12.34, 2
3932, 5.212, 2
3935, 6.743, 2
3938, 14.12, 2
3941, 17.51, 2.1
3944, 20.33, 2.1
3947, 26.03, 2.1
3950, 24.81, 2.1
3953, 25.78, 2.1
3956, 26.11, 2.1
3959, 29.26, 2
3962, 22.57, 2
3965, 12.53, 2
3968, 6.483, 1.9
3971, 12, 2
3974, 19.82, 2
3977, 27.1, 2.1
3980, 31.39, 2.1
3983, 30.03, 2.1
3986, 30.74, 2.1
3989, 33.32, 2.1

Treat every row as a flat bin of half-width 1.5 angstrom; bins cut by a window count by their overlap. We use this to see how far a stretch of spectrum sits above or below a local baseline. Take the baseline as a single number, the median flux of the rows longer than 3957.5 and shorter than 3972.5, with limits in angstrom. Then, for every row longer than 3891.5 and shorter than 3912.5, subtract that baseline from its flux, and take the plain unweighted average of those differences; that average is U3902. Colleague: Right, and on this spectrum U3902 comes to 13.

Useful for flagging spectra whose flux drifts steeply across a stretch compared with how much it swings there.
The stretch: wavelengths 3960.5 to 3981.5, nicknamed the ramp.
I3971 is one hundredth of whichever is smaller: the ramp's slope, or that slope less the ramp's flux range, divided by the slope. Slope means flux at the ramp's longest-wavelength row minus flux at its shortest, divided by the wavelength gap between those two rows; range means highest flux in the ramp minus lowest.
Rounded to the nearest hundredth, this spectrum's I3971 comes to -0.50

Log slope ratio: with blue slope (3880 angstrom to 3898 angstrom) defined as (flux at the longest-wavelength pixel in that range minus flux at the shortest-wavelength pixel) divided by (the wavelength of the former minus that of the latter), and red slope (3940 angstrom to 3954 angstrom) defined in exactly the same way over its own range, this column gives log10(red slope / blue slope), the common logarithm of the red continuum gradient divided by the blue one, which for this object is 1.2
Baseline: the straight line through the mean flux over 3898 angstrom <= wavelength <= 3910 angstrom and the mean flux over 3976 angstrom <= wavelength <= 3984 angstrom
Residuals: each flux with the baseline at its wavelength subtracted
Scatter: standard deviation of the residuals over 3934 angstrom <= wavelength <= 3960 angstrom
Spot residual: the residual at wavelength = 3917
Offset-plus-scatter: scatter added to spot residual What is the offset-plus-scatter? 7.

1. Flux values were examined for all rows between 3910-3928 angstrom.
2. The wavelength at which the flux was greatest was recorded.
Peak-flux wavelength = 3911 angstrom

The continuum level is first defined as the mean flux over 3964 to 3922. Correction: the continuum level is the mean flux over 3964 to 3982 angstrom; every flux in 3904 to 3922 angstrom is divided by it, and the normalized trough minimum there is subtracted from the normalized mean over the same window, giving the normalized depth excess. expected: 0.3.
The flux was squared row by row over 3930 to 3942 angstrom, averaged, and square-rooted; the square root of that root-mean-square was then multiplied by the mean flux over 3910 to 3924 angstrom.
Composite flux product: 92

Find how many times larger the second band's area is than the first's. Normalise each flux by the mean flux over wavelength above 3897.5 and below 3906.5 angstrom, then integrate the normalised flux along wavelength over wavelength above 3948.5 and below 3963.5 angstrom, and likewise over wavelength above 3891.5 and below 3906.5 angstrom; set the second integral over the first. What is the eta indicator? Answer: 1.0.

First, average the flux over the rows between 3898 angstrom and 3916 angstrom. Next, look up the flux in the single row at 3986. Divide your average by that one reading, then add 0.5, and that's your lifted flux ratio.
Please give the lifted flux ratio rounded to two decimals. 1.35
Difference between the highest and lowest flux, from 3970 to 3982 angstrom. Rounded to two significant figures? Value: 19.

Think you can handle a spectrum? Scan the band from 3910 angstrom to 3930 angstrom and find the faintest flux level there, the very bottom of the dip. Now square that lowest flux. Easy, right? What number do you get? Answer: 152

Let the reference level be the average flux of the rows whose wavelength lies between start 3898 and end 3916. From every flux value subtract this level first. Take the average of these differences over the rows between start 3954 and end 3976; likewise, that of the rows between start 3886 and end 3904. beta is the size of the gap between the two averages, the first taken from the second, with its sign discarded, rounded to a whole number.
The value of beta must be 6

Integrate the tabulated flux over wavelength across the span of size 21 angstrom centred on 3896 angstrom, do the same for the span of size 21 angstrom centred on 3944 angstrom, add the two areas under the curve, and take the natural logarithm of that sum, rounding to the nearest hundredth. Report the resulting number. 6.82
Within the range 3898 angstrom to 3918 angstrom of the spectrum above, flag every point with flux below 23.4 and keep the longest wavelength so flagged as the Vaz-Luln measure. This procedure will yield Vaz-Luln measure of 3905 angstrom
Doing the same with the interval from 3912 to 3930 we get 3929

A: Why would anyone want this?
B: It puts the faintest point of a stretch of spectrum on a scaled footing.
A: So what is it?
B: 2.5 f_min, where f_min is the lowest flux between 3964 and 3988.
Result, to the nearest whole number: 16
